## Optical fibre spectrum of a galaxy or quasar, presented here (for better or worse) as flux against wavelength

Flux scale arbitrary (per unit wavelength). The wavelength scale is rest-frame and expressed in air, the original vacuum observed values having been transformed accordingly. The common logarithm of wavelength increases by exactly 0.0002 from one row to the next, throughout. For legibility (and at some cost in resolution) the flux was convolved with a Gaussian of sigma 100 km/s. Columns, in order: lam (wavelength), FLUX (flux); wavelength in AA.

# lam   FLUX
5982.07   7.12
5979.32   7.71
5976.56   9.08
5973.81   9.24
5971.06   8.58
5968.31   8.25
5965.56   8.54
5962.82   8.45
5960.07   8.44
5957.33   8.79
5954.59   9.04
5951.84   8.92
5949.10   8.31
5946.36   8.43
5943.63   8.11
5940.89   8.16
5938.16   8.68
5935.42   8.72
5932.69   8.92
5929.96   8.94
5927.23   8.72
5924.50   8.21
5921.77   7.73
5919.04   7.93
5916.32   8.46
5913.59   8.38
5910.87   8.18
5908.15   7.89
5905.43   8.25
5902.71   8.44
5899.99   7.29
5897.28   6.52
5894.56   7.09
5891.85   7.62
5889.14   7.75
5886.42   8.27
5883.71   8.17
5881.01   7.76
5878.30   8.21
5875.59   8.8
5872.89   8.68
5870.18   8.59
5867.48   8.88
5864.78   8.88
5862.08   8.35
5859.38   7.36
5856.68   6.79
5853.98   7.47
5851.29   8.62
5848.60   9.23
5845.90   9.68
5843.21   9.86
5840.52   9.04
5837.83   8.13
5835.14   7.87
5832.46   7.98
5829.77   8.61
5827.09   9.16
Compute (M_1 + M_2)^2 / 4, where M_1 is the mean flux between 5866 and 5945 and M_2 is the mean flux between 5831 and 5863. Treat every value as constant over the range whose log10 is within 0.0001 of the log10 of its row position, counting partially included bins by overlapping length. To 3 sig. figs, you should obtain 68.5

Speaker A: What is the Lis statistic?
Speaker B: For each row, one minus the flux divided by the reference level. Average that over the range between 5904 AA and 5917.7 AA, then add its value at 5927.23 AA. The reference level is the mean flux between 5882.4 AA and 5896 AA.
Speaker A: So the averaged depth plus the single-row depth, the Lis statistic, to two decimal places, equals -0.18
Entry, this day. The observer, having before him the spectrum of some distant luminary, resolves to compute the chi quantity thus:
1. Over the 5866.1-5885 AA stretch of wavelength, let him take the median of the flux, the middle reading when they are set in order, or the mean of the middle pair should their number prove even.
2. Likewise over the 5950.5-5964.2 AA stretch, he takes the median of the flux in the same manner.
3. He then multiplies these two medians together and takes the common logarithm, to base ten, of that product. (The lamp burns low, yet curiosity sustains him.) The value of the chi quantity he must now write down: 1.88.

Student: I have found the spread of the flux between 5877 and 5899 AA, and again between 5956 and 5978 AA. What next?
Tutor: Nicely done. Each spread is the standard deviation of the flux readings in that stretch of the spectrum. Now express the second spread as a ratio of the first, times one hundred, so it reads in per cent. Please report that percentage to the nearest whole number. 56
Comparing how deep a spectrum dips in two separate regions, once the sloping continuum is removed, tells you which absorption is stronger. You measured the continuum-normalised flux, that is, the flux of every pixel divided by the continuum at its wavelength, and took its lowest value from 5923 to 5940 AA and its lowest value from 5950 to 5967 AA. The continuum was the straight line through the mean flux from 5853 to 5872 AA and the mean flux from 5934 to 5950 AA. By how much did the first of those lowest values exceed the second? -0.01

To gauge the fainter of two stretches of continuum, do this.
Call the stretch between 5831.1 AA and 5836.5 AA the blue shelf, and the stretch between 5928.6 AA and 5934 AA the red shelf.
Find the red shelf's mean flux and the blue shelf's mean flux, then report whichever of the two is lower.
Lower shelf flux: 7.9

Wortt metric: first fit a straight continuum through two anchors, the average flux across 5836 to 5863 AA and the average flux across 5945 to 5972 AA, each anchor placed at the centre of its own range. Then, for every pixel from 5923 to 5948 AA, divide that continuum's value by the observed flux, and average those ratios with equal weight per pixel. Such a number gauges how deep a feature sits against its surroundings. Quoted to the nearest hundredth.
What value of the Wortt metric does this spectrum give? 1.00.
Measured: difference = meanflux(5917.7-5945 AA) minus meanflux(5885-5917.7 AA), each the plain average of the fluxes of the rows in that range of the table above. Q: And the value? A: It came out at 0.57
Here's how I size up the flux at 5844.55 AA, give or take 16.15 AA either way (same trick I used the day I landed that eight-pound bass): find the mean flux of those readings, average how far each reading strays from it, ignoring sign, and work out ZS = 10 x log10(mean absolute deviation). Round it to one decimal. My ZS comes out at -1.0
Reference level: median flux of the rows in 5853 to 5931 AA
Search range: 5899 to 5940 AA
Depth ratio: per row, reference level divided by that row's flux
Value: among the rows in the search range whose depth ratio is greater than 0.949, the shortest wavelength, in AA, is 5899.99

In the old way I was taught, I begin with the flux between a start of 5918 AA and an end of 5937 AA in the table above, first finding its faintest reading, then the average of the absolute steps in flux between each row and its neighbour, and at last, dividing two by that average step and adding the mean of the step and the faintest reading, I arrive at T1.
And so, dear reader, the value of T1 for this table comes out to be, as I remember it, 11.4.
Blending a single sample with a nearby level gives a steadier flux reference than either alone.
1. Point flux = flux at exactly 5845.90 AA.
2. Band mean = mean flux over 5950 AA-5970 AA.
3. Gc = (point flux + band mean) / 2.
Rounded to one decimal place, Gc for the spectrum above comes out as 9.2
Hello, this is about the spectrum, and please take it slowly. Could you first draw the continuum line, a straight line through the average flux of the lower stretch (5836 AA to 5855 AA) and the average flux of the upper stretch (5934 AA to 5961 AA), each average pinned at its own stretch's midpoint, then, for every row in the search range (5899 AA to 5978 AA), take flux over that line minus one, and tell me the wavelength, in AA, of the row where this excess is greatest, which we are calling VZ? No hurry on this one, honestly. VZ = 5973.81 AA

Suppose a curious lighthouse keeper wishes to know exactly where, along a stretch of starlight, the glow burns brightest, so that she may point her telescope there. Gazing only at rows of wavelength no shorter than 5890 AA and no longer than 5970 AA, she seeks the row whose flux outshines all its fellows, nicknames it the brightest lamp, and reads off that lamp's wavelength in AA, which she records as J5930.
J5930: 5954.59 AA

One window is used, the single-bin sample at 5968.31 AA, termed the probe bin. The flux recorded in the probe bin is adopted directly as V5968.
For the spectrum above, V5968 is 8.25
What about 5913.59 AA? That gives 8.38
